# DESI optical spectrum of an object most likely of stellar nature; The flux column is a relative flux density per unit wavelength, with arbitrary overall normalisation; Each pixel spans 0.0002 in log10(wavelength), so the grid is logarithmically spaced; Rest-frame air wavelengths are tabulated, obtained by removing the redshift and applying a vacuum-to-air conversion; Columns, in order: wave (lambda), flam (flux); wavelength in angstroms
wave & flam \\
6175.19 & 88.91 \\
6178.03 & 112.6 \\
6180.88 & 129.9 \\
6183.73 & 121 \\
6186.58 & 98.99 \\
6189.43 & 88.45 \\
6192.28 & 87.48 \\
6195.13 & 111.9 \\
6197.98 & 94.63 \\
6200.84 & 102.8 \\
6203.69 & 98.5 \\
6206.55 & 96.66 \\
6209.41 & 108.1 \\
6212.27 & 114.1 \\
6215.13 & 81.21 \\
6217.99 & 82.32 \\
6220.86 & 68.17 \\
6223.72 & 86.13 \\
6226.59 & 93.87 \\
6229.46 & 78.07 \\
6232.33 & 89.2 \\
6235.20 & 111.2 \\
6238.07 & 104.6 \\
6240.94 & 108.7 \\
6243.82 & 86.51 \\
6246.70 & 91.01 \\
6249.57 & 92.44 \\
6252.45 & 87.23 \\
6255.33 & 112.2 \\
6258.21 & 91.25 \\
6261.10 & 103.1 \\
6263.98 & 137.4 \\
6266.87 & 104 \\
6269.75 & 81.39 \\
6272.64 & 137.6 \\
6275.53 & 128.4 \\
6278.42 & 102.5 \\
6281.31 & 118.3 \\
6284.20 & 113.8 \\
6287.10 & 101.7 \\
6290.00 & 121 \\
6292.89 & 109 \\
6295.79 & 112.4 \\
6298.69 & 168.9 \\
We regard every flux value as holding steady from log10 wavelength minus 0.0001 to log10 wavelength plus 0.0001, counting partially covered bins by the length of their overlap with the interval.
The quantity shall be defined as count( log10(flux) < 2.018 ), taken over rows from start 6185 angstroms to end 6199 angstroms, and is 4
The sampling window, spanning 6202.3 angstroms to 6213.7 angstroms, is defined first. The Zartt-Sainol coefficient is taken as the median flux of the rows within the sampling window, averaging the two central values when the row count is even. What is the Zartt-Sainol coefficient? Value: 103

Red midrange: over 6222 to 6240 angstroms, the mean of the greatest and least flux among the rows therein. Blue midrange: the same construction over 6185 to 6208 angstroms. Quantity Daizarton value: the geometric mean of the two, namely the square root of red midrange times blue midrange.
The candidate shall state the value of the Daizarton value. 97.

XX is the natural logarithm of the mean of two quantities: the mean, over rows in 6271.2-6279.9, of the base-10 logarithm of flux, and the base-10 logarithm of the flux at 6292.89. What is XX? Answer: 0.724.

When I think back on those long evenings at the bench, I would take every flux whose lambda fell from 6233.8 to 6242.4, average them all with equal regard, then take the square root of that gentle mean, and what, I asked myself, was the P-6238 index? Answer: 10.4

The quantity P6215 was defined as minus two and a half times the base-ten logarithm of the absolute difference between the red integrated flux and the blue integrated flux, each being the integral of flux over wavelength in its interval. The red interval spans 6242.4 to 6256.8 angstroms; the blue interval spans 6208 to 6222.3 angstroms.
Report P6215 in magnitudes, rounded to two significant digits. -4.3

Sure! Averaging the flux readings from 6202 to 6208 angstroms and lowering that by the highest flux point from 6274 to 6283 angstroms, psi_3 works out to -31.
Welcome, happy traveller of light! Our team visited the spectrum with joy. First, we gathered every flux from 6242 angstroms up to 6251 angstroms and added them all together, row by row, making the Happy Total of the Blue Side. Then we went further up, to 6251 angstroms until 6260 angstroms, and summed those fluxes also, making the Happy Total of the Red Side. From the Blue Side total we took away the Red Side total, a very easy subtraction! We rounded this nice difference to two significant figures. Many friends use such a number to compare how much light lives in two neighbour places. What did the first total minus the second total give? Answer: -21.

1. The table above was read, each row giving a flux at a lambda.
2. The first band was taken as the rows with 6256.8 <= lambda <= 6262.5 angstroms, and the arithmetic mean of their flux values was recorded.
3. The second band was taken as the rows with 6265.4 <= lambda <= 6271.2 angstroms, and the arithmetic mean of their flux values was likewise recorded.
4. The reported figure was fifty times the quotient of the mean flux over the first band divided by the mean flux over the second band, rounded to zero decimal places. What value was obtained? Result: 52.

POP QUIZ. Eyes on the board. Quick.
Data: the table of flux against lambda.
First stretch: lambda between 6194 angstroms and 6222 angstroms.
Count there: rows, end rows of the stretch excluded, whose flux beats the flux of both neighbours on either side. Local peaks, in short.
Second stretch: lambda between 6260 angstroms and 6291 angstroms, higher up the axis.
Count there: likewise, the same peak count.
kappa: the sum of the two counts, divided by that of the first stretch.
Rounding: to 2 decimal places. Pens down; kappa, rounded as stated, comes 2.00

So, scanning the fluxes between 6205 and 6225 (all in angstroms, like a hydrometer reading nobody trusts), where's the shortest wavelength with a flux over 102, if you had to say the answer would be 6209.41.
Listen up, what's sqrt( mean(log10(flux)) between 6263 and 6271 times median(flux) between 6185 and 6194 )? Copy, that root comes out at 13.4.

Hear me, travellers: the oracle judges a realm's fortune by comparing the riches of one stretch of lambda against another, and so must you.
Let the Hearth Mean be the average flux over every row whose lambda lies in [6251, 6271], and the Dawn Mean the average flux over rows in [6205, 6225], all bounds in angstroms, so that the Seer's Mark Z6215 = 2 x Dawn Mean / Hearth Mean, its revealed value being 1.78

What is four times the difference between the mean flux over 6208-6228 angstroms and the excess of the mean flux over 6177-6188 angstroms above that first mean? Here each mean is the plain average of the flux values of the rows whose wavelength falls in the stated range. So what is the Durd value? 262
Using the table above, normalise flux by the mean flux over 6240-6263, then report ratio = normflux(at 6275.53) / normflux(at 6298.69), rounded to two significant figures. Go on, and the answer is 0.76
